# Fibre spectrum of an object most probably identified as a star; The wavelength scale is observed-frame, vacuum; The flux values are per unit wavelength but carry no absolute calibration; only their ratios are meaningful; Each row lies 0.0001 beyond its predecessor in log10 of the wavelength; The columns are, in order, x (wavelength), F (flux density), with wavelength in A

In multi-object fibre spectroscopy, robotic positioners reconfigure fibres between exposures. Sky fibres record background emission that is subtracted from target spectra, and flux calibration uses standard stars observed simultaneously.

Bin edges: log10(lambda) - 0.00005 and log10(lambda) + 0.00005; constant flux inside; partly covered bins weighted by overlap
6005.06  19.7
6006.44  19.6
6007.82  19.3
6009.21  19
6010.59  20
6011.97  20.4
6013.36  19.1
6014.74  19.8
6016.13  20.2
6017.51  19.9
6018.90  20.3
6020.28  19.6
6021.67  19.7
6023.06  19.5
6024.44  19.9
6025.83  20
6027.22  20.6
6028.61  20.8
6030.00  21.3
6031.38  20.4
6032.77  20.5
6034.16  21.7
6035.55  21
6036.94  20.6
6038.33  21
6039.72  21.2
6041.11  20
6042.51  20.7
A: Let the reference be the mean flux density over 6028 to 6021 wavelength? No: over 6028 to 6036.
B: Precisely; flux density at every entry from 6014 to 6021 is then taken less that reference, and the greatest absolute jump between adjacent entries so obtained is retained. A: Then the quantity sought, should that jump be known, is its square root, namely 0.84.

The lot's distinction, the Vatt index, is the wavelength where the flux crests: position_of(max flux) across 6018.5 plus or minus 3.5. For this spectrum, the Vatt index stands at 6018.90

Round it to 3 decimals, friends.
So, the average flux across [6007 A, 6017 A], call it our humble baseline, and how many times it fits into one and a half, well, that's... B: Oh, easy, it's 0.076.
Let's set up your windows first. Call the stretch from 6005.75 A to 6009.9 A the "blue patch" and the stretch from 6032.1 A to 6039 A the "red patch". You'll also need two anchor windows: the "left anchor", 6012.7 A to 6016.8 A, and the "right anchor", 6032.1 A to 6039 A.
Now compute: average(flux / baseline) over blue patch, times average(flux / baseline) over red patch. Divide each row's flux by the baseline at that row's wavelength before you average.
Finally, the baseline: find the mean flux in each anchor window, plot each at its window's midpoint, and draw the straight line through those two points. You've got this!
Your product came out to 1.001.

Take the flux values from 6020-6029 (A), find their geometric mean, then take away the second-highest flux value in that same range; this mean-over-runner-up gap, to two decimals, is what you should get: -0.59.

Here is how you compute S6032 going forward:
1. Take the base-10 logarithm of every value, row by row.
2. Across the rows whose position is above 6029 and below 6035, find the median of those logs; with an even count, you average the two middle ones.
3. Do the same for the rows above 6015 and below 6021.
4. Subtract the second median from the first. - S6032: 0.018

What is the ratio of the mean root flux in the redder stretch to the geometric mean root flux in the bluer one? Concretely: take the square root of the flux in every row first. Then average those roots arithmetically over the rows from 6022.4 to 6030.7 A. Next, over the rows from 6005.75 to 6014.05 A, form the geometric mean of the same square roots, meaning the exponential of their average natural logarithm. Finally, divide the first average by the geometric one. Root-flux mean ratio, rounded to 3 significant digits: 1.02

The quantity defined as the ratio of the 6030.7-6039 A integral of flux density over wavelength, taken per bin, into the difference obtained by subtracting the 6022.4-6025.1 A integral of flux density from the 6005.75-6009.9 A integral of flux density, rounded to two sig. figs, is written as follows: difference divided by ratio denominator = 0.15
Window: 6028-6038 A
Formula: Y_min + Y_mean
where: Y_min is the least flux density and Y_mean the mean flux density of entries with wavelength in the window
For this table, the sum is 41.3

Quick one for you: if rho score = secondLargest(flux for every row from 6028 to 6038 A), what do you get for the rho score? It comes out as 21.3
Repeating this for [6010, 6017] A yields 20.2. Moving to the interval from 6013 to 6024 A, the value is 20.2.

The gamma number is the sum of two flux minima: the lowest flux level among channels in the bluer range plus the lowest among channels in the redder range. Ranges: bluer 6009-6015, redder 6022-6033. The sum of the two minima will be 38.5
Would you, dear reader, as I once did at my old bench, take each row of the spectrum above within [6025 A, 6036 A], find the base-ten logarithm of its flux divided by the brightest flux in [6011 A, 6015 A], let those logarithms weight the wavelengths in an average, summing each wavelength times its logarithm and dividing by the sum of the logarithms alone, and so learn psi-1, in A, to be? 6033.1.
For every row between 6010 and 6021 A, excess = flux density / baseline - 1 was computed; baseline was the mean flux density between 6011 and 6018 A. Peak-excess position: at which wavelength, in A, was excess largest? 6011.97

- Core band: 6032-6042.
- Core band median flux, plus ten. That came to 31.0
